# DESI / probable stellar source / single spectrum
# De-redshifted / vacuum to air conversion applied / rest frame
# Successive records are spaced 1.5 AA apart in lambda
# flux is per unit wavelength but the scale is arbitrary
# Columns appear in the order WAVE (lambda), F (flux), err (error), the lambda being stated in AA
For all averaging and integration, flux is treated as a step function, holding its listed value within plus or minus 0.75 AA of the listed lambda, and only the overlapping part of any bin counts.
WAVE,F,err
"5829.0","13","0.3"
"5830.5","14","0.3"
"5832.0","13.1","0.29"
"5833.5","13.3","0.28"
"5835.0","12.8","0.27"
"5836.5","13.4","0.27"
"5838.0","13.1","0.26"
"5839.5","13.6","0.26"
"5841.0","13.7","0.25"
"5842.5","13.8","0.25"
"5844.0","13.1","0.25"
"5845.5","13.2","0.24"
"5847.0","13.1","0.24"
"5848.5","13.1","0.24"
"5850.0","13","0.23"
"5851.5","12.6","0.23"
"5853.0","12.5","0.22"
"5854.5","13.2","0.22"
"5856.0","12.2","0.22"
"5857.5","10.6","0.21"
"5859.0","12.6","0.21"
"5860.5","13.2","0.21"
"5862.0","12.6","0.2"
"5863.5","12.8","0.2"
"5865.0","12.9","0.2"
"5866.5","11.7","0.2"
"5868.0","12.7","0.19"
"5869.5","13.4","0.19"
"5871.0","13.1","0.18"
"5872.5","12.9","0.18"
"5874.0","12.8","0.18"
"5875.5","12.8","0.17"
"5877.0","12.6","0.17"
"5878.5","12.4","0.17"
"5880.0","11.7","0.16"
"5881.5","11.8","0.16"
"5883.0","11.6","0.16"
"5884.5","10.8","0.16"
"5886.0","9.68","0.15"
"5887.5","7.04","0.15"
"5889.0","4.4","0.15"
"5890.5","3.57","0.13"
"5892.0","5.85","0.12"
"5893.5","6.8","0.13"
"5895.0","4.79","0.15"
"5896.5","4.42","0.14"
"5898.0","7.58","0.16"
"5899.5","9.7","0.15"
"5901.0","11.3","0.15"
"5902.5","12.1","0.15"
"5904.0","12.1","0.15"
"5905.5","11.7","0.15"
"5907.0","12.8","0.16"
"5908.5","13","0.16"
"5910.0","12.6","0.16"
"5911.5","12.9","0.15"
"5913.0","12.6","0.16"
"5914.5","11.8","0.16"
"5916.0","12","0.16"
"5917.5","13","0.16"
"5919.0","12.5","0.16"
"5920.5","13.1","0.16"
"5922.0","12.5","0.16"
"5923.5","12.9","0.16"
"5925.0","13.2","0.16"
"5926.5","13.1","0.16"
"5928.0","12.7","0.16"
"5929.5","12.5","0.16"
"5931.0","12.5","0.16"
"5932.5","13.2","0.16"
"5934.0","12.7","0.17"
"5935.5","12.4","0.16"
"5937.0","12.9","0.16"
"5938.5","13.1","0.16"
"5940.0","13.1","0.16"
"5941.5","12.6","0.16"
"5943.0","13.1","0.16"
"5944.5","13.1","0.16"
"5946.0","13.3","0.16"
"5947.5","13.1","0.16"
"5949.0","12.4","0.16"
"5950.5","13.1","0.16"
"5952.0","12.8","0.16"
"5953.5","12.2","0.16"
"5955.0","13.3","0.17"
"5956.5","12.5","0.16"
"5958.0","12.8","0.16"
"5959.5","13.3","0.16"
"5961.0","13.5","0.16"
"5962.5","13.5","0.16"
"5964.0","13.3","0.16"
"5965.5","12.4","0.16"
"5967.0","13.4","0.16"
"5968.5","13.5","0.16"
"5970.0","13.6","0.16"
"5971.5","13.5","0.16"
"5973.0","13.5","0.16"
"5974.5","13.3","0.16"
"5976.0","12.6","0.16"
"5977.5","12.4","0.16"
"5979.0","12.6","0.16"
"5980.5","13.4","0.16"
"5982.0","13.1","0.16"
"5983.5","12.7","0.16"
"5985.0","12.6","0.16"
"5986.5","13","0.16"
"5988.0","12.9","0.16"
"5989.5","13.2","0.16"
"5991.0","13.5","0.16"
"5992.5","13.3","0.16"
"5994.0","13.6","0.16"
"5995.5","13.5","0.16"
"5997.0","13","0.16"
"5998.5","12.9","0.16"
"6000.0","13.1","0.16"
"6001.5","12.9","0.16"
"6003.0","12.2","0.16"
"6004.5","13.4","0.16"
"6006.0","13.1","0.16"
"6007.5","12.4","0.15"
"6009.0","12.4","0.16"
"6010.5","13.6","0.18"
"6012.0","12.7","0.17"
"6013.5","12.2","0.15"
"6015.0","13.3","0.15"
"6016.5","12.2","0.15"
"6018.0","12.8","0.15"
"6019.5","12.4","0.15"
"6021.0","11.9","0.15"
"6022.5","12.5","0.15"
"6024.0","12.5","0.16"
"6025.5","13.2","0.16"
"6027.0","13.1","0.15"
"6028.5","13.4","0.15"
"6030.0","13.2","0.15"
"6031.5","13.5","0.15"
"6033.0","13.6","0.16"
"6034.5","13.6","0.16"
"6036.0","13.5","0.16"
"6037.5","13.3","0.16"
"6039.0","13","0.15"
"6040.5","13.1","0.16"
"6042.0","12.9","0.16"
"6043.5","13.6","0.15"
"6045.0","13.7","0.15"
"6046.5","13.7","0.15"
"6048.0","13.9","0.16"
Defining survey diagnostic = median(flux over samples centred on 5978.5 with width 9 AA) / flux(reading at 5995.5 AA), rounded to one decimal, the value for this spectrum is 1.0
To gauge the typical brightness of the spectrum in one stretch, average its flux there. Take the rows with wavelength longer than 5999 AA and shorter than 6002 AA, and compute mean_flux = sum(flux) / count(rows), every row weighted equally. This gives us 13.0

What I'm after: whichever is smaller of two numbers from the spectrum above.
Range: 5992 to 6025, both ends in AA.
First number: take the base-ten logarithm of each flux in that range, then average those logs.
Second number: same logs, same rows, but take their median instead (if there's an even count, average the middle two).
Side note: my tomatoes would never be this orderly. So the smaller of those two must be 1.11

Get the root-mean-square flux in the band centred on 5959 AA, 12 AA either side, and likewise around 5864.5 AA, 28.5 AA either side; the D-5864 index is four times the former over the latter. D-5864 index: 4.3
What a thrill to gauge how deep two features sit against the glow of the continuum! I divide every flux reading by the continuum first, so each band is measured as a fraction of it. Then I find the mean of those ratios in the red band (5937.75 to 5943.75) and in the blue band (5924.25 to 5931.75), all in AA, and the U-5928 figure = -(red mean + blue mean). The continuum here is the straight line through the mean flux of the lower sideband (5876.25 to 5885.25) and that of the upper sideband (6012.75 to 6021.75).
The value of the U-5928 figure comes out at -2.14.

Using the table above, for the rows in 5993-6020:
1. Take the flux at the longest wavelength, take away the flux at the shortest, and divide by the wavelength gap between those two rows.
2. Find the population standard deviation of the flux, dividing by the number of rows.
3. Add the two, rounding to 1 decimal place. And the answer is 0.4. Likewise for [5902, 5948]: 0.4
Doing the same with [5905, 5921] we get 0.6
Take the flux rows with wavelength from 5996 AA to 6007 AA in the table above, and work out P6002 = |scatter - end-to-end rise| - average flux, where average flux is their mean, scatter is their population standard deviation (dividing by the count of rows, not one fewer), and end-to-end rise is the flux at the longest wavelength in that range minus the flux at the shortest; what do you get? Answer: -12.7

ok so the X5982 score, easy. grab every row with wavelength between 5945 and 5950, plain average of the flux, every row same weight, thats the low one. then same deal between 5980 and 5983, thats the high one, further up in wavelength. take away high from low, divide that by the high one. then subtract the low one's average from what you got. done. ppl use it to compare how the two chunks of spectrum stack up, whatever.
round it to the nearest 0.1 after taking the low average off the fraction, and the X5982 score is -13.0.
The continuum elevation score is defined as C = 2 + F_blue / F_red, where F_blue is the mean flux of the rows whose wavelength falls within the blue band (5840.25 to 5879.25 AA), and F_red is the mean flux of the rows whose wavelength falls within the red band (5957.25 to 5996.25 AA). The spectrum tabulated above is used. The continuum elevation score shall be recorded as 2.973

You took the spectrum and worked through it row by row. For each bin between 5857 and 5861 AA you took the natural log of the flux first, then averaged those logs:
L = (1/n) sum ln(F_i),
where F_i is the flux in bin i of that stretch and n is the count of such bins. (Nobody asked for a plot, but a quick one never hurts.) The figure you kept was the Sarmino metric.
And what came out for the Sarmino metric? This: 2.49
